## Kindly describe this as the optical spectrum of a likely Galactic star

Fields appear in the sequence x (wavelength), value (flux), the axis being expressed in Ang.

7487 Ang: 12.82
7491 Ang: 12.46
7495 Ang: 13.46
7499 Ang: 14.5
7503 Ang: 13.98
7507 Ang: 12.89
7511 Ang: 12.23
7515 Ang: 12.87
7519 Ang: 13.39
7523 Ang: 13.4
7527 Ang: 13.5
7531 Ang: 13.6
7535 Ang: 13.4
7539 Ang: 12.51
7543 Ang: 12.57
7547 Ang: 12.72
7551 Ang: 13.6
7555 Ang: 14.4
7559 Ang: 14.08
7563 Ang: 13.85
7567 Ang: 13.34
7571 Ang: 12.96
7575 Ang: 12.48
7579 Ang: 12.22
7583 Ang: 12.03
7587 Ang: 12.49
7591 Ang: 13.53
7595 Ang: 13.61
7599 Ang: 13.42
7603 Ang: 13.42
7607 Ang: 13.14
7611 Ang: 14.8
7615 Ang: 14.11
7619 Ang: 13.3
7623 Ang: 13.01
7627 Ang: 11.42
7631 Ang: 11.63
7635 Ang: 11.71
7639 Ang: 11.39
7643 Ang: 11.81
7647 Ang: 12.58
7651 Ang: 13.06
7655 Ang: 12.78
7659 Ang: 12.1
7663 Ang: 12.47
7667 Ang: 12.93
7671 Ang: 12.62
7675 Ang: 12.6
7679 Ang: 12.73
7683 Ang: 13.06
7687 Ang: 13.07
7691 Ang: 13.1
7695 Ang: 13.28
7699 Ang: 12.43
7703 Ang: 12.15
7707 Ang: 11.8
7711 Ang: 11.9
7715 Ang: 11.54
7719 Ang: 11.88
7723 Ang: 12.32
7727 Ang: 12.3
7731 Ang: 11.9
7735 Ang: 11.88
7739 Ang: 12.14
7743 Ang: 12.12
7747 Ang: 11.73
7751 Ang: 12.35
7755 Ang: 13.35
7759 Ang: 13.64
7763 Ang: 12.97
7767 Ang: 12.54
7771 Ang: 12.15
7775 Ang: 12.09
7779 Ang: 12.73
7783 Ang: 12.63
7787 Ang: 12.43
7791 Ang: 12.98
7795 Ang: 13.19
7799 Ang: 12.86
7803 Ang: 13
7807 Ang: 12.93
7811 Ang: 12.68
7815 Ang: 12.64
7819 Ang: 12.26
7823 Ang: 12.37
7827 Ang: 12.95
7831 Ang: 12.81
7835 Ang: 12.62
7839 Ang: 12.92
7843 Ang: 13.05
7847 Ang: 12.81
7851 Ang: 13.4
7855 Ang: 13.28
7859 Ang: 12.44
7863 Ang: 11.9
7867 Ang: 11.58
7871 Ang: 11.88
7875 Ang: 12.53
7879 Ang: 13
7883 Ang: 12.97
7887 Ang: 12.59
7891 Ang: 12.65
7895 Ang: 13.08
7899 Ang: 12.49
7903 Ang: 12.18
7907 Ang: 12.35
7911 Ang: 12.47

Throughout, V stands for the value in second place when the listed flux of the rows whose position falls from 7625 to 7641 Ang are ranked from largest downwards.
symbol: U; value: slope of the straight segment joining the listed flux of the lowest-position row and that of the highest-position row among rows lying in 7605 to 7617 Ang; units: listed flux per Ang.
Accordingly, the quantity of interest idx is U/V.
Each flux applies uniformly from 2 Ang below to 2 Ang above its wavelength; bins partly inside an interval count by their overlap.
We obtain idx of 0.0104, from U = 0.12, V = 11.63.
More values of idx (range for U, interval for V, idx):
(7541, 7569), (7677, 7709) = 0.0024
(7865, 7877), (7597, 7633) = 0.0084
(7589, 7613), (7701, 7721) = 0.0053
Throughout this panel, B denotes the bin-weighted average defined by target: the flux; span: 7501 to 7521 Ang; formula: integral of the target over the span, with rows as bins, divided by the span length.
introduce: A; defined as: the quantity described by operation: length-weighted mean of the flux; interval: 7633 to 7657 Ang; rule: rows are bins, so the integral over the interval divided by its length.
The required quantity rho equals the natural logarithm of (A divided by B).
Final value -0.067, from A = 12.2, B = 13.1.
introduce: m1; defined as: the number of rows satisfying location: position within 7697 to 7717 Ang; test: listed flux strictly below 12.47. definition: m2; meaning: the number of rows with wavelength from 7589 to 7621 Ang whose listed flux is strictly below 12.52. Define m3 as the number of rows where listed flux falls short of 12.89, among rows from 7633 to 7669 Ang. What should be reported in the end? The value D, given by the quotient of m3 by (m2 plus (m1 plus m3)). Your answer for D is 0.58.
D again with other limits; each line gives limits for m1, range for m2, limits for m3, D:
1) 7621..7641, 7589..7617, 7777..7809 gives 0.50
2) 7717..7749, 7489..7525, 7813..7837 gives 0.33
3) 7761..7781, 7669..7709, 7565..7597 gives 0.44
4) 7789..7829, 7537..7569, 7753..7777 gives 0.50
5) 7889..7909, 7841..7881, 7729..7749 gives 0.45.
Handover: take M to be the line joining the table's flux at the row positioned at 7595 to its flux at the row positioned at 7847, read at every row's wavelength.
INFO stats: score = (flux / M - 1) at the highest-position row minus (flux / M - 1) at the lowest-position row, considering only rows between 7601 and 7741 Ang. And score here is -0.06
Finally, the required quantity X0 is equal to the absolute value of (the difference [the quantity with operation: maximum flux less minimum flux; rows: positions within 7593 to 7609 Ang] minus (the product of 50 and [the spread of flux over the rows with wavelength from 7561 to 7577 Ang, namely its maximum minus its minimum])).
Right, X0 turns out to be 68.0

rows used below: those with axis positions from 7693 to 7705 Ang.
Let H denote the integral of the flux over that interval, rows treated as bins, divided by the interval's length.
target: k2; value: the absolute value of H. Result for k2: 12.6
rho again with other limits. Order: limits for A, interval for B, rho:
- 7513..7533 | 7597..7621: -0.026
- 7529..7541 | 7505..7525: 0.016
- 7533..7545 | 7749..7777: 0.008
